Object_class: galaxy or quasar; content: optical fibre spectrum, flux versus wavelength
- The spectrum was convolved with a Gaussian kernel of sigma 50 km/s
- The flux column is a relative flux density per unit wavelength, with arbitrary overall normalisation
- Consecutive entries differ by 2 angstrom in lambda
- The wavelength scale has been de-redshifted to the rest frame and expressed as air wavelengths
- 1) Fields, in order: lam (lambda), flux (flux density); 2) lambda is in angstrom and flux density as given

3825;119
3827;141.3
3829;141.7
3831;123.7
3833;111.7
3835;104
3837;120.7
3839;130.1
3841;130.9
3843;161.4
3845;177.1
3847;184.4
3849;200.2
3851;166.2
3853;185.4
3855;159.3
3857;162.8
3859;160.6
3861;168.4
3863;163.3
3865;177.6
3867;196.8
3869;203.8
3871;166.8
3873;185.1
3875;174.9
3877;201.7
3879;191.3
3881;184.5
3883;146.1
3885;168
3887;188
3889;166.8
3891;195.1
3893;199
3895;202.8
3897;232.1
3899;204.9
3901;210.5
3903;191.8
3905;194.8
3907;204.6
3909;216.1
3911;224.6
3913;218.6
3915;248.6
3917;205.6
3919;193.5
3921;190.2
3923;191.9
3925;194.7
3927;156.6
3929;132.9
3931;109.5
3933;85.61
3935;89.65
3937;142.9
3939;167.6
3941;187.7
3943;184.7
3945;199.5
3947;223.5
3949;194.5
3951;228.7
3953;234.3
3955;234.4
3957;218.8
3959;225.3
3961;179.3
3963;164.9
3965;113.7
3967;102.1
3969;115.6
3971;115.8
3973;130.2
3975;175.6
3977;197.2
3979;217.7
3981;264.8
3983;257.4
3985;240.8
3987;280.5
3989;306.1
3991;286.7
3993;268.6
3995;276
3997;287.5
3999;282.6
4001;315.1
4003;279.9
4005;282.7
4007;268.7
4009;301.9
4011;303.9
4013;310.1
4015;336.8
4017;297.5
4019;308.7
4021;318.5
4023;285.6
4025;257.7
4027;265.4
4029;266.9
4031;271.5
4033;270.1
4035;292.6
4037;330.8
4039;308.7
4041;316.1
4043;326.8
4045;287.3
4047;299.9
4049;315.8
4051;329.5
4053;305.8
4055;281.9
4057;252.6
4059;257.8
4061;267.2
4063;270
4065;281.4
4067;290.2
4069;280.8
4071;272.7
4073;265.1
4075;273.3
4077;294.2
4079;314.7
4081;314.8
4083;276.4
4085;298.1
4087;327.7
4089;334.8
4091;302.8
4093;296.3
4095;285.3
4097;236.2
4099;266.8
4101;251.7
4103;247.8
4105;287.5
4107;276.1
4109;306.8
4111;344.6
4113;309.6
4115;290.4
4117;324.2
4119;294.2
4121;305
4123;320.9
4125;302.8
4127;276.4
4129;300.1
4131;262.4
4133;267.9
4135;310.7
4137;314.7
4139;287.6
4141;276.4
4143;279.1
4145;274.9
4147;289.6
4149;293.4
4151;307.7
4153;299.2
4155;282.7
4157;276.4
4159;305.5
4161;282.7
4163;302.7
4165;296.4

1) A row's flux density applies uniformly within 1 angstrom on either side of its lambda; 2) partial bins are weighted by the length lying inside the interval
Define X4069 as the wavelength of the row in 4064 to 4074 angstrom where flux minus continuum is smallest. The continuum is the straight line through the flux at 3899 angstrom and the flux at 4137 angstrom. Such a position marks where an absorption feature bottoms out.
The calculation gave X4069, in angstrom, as 4073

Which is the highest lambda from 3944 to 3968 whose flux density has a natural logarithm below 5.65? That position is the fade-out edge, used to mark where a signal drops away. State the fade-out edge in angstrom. 3967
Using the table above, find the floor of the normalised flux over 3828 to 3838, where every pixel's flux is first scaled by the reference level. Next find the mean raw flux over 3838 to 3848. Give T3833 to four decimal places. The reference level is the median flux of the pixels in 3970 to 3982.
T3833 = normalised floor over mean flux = 0.0036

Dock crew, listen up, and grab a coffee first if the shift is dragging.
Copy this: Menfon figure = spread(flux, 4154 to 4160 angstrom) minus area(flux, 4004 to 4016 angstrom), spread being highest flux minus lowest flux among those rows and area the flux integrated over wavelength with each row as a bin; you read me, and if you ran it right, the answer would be -3579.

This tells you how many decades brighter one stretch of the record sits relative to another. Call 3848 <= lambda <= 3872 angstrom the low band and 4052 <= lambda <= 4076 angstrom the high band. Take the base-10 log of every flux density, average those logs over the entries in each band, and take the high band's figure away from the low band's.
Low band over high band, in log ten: -0.19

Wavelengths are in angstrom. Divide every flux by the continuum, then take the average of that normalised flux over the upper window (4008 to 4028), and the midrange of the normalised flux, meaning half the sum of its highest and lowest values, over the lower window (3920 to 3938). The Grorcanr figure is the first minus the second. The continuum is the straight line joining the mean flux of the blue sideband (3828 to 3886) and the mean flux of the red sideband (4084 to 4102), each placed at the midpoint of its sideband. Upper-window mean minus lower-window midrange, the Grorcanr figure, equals 0.50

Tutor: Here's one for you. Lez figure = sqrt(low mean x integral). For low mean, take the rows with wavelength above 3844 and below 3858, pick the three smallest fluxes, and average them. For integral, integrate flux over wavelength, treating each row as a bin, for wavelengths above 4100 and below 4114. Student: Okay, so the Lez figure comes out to 812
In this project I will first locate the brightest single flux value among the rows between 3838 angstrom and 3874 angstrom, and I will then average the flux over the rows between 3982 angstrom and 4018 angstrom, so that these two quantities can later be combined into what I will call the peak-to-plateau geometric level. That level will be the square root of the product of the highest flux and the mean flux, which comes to 242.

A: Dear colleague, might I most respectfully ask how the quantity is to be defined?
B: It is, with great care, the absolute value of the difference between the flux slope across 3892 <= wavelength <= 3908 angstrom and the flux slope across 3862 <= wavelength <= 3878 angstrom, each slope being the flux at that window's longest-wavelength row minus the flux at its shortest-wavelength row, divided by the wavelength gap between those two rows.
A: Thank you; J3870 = 2.3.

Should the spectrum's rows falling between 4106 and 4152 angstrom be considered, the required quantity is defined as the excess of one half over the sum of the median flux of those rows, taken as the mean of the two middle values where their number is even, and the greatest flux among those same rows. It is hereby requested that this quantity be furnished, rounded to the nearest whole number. -638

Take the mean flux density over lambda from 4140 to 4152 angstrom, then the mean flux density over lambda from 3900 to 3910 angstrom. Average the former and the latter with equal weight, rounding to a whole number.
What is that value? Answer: 245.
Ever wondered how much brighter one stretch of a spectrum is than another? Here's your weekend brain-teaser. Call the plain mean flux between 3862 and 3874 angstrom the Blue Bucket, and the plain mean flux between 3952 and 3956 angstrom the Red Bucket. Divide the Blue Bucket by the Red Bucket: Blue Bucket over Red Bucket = 0.8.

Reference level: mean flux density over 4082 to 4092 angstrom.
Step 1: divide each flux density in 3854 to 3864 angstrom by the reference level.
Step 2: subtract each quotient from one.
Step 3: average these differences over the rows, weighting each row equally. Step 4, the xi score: 0.5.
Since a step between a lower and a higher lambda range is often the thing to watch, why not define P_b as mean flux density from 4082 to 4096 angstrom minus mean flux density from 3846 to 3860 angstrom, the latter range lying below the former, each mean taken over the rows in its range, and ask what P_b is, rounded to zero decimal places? 129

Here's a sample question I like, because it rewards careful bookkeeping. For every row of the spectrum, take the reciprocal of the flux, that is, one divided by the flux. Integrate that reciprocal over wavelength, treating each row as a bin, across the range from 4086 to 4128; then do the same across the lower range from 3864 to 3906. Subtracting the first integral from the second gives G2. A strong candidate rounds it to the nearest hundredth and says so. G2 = 0.08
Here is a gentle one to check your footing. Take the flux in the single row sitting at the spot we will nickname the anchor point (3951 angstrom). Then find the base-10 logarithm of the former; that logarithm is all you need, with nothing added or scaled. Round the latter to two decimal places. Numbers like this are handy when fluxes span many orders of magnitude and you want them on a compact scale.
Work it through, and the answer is 2.36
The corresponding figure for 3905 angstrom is 2.29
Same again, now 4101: 2.40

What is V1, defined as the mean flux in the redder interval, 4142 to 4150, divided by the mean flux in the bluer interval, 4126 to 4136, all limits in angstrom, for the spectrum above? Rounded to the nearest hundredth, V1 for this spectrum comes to 1.00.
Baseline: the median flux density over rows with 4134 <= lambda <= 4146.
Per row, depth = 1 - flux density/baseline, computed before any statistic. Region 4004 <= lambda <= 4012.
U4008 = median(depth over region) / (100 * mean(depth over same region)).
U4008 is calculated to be 0.0150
